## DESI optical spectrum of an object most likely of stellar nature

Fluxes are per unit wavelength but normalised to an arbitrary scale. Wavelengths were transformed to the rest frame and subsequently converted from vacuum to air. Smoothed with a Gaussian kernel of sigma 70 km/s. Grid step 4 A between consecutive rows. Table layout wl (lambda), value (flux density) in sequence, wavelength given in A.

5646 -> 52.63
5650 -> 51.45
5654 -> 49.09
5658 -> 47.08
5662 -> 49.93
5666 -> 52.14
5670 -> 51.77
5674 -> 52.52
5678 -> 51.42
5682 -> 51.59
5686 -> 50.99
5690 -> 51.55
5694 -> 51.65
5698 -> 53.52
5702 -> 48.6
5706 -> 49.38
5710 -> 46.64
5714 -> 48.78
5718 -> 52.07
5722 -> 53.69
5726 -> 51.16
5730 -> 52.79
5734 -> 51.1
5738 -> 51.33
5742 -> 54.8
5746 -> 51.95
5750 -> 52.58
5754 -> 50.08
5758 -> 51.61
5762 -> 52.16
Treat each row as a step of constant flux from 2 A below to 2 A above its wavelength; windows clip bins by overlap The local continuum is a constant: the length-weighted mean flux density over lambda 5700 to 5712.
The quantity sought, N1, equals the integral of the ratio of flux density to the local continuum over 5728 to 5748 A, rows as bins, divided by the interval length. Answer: 1.09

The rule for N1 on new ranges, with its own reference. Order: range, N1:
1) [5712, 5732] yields 1.07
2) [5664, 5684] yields 1.08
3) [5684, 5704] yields 1.06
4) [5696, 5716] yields 1.02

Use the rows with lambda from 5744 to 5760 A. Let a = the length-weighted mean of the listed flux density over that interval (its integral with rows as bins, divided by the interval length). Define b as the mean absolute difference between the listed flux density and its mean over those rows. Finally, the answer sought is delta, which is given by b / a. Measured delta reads 0.014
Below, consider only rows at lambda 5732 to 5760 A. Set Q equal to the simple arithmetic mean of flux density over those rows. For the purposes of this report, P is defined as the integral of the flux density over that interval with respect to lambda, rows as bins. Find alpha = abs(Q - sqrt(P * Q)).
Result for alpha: 223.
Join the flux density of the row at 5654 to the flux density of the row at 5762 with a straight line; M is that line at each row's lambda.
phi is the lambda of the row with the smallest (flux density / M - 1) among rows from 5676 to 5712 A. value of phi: 5710 A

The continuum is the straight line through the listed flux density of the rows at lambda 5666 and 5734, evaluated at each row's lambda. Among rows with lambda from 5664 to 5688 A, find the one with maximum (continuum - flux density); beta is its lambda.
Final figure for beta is 5686 A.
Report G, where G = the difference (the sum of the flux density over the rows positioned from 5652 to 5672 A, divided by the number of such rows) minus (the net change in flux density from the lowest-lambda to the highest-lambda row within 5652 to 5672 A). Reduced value 47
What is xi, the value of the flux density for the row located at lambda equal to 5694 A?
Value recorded 51.65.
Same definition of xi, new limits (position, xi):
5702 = 48.6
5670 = 51.77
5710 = 46.64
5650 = 51.45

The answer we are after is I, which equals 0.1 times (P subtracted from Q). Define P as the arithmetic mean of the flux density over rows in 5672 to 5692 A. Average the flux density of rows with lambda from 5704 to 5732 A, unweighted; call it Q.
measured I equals -0.10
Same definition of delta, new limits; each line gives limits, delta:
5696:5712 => 0.040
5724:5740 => 0.012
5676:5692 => 0.004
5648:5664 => 0.026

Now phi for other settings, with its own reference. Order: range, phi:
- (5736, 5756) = 5754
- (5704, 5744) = 5710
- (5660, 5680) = 5662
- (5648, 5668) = 5658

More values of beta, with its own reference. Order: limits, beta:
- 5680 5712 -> 5710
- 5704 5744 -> 5710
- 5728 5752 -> 5734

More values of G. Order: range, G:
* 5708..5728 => 46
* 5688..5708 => 53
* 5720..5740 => 54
